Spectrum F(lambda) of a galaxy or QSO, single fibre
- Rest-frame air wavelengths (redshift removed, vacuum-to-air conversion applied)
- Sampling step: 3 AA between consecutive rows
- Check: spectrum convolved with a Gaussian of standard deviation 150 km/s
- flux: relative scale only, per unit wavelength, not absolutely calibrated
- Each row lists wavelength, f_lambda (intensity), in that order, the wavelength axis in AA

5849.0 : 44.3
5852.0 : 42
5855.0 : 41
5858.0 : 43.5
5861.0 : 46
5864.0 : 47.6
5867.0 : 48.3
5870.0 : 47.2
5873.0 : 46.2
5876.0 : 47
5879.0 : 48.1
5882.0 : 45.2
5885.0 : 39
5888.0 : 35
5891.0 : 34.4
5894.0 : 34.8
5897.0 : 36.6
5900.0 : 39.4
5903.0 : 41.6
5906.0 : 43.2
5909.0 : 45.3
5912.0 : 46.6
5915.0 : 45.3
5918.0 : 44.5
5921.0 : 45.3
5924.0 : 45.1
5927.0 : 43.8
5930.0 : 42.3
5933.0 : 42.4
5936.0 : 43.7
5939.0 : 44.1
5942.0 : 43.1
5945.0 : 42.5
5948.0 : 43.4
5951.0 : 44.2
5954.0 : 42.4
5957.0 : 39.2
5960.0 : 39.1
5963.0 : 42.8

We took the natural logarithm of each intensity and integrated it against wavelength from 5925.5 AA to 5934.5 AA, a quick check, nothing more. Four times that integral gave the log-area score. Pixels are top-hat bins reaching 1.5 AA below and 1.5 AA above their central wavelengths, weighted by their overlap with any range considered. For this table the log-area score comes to 135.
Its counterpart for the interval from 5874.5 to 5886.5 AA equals 182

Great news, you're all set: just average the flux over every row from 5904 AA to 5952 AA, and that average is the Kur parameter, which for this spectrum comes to 44.0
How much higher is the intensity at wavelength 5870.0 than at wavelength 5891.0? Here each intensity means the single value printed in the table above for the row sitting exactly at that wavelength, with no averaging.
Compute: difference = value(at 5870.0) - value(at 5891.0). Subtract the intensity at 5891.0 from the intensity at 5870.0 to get 13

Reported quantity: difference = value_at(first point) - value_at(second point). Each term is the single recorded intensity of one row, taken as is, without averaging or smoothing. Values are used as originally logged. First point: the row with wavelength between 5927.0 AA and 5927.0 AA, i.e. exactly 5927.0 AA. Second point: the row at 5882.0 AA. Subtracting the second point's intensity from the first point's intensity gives -1.4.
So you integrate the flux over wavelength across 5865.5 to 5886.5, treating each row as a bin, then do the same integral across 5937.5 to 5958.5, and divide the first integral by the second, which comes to 1.07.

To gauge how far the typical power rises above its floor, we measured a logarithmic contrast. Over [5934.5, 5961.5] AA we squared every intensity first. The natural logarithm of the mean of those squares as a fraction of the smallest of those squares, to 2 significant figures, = 0.16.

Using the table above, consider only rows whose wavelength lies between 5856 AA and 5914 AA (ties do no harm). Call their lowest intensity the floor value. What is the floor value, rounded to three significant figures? 34.4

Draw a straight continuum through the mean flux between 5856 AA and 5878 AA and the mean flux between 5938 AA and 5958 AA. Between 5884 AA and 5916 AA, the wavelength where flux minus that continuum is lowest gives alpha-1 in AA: 5891.0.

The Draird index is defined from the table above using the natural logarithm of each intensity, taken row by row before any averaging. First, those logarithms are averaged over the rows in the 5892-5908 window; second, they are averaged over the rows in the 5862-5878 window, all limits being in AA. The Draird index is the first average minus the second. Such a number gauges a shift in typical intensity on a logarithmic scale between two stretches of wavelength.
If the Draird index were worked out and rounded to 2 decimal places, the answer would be -0.19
